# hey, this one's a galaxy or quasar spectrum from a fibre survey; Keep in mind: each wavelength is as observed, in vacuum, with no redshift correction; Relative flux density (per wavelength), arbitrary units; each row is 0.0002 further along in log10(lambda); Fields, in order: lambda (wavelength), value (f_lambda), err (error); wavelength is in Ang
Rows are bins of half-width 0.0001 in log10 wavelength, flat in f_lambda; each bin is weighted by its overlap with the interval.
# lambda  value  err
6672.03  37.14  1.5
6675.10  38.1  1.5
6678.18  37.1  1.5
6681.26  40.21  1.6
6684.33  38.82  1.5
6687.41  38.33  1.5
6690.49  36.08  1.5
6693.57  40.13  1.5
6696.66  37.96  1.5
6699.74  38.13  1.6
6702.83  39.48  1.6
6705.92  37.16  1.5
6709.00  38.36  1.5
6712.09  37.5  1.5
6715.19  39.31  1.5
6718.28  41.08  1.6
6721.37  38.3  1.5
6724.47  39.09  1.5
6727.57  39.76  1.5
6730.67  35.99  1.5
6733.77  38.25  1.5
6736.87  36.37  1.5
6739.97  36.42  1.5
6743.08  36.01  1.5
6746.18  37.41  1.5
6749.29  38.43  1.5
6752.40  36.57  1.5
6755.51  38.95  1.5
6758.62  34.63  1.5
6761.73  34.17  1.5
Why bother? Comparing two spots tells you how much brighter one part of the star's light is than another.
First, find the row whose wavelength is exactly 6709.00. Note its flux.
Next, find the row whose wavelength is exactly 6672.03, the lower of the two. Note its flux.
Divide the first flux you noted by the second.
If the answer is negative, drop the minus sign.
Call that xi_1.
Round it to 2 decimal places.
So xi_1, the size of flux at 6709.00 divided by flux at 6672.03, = 1.03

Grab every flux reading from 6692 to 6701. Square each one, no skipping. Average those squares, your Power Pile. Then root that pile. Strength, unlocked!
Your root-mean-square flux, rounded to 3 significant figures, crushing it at 38.8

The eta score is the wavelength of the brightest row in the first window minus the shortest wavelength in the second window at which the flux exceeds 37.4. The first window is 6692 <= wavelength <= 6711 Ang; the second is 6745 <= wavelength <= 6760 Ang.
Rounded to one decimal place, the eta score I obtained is -52.6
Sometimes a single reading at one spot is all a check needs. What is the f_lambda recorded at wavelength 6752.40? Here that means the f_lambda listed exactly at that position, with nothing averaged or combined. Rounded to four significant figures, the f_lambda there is 36.57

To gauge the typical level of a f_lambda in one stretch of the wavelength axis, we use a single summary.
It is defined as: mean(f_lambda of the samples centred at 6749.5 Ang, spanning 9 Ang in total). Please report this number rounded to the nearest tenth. 37.5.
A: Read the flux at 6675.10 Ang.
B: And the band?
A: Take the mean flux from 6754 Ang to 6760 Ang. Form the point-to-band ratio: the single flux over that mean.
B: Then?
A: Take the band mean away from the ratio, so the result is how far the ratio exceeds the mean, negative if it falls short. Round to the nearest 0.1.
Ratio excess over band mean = -35.8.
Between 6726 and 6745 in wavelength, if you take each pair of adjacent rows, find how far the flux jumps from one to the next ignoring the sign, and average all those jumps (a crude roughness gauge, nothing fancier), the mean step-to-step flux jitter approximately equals 1.67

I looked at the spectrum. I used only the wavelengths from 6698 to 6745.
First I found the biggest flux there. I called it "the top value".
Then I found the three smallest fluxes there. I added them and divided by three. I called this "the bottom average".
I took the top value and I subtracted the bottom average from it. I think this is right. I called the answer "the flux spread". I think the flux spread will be 5.0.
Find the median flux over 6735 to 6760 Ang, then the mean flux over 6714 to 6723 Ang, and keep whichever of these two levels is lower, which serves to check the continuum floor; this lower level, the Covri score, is 36.5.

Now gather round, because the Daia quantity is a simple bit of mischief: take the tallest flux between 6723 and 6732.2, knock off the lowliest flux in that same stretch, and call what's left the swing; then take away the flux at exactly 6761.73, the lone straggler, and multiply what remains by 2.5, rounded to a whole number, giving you -76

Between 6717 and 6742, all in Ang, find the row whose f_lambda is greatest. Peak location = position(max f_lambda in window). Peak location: 6718.28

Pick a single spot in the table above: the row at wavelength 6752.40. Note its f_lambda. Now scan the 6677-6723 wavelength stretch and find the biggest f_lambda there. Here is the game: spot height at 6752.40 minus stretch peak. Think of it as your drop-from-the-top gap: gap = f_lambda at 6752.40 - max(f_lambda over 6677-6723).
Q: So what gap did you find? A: -4.5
